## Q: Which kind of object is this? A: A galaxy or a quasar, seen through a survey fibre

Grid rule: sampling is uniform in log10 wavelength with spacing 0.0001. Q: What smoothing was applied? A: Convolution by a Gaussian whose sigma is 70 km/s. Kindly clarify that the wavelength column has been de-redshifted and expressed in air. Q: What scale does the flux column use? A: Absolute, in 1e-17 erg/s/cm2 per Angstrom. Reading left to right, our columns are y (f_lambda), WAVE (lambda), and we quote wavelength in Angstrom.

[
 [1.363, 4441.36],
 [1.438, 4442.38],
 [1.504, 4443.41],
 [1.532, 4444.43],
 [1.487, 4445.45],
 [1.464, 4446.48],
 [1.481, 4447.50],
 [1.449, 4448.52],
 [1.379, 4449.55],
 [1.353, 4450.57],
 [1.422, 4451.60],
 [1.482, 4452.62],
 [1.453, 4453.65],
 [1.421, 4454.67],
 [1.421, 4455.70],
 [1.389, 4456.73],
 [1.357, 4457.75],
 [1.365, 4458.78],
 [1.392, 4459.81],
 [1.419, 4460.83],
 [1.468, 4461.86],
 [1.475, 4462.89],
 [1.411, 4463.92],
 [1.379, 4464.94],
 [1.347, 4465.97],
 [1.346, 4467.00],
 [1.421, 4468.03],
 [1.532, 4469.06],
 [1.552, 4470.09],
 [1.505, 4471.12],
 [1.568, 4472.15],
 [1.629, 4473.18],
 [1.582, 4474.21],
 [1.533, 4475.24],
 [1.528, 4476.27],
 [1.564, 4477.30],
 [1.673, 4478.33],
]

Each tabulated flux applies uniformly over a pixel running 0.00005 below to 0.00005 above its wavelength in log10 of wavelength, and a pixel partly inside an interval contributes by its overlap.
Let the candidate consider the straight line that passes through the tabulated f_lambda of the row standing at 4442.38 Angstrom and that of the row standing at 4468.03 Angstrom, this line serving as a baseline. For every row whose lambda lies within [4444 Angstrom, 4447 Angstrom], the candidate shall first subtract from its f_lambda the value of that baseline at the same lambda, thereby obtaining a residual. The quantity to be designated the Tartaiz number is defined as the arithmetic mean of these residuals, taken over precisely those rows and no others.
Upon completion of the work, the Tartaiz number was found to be 0.06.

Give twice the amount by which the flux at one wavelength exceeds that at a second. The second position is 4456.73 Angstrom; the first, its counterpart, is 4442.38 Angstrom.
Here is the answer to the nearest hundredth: 0.10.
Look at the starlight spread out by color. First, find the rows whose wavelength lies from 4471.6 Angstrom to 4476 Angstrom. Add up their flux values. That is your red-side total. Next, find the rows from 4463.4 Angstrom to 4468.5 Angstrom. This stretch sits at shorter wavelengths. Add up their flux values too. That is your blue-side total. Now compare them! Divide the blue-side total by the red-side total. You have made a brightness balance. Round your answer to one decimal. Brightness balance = 1.1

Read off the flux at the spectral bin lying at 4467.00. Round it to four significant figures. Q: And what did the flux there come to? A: 1.346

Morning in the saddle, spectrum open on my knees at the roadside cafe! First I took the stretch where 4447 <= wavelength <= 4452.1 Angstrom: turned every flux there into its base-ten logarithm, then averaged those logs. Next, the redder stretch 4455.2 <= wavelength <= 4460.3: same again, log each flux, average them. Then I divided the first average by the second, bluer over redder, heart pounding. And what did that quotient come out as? 1.07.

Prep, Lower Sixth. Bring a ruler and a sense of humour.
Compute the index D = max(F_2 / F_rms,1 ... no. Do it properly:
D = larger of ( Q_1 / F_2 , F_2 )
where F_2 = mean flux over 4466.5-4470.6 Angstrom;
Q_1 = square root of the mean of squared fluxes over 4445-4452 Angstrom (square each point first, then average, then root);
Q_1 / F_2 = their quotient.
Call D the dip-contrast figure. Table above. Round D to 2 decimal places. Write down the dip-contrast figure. 1.46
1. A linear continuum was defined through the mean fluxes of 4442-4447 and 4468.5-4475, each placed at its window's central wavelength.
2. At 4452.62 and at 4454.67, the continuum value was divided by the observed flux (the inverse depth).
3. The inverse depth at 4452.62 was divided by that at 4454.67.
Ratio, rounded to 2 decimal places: 0.96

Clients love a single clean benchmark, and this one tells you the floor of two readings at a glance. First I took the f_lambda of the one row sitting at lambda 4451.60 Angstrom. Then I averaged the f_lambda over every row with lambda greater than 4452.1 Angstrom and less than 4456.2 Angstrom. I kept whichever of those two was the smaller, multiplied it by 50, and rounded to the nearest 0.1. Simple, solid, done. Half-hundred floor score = 71.1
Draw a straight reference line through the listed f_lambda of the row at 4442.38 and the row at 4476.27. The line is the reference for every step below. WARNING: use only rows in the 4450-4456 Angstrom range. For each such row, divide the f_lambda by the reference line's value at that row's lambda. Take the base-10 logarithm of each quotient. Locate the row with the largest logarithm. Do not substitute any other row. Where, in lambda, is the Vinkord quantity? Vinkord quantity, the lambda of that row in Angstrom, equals 4452.62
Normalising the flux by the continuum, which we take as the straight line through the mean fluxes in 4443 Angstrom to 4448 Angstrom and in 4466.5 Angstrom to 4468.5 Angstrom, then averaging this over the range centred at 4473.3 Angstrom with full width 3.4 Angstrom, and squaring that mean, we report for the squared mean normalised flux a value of 1.38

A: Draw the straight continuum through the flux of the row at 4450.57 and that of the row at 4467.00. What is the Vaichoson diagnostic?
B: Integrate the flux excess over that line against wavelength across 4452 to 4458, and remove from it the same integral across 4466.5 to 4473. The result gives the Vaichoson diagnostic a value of -0.5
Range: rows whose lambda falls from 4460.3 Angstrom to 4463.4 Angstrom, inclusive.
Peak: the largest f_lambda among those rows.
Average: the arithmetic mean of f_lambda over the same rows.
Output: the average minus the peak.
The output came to -0.021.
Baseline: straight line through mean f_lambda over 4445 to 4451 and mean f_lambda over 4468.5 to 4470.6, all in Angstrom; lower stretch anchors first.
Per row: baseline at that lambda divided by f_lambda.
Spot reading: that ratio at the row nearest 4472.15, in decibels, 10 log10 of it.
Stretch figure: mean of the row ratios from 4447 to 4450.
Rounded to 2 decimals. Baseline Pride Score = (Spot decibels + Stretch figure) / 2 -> 0.48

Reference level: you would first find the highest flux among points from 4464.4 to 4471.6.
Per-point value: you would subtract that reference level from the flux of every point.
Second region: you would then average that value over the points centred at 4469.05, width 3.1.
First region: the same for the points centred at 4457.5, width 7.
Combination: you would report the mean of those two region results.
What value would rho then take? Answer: -0.104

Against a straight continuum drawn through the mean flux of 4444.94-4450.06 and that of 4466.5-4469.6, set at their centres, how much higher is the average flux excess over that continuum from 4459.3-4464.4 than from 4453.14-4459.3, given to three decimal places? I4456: 0.037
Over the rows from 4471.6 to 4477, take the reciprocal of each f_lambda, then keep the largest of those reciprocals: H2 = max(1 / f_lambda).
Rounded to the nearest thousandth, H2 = 0.654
